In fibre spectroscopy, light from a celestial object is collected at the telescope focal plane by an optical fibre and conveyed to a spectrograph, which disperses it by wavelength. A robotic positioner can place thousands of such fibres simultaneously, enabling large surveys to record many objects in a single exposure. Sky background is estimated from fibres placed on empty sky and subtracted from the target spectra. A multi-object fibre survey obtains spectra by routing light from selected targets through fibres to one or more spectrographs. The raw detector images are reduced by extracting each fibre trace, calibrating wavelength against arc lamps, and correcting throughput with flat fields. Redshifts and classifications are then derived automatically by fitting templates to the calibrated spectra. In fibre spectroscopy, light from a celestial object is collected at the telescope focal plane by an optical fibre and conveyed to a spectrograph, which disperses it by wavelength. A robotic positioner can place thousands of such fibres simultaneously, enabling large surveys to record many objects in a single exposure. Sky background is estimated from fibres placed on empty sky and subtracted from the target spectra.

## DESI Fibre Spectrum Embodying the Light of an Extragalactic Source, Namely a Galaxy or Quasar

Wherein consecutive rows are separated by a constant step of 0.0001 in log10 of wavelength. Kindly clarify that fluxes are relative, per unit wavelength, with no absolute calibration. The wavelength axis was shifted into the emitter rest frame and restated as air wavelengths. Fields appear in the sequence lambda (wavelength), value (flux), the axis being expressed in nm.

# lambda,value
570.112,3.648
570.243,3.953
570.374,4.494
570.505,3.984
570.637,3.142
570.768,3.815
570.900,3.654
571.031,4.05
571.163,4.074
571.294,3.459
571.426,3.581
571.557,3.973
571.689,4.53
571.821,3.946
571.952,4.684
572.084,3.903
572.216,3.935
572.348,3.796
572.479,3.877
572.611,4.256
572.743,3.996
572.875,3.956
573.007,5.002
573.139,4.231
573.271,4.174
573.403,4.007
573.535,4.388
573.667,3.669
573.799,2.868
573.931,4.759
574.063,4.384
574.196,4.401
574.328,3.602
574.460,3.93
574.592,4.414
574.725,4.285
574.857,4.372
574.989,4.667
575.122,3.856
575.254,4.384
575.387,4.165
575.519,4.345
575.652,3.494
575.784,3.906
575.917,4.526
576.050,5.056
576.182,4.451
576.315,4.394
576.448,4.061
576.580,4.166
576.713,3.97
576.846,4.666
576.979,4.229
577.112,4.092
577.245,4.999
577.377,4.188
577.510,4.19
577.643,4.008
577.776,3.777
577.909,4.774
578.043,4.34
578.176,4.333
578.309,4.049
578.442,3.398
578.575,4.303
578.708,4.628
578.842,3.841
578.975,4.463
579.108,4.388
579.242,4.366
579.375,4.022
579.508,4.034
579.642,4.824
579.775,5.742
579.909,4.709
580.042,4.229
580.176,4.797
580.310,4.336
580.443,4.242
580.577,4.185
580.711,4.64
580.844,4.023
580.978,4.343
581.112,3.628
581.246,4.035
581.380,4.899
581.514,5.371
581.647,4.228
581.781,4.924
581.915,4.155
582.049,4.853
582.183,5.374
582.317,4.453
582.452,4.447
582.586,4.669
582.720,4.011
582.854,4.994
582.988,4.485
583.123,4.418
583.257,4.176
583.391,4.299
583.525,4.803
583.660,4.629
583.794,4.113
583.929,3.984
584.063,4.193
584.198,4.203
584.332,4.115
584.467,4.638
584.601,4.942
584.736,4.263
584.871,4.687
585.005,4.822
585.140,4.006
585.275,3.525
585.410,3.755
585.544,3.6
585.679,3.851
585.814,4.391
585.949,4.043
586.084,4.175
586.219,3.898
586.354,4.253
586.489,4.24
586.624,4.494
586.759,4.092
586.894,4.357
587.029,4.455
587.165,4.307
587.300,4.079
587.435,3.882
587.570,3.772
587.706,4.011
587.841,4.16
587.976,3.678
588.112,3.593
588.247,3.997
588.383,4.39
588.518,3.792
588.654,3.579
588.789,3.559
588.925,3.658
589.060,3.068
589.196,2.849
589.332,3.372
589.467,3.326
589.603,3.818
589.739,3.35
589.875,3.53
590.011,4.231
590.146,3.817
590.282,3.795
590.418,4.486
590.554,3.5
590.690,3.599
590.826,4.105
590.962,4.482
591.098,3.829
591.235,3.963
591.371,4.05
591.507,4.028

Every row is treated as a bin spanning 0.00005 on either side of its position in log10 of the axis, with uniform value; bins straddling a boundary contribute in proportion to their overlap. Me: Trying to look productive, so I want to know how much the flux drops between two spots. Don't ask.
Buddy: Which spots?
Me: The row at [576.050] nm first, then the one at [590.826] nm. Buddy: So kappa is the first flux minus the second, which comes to 1.0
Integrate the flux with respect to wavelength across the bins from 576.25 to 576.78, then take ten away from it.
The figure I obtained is -7.80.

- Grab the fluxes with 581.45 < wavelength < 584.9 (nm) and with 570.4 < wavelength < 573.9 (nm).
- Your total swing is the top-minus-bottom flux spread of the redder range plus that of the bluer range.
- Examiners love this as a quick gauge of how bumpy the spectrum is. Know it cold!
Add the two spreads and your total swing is 3.5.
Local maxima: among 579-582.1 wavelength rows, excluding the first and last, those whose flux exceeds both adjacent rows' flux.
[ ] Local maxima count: 6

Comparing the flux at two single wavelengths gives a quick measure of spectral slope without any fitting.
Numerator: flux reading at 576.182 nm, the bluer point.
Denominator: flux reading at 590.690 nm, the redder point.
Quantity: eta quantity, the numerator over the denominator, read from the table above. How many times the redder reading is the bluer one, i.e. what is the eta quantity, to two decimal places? 1.24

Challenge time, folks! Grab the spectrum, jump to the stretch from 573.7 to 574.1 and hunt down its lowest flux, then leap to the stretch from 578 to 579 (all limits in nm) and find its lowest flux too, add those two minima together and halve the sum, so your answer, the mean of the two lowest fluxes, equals 3.13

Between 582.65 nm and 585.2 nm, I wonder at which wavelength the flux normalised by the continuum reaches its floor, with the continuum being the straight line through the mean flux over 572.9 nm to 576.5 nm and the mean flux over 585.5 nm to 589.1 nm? 583.929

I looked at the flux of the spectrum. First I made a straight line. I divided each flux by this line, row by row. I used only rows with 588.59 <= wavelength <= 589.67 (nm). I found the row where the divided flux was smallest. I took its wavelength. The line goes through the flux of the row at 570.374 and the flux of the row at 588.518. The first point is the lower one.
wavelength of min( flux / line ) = 589.196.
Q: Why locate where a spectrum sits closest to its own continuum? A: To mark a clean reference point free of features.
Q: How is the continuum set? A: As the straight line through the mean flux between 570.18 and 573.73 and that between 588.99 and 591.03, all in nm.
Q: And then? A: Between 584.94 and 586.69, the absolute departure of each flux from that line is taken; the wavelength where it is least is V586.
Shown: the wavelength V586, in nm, 585.410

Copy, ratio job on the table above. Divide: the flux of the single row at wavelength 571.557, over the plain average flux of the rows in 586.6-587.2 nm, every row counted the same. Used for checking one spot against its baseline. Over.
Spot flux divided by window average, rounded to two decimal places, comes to 0.92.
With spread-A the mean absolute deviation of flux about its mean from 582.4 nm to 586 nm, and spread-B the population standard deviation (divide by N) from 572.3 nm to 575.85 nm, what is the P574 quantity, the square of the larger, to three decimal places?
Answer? 0.179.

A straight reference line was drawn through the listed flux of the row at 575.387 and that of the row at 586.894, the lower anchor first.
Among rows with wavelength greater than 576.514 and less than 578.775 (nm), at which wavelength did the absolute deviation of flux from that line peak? 578.442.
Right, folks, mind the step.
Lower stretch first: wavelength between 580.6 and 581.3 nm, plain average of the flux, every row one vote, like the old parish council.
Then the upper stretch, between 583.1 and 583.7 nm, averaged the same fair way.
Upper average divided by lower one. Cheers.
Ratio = 1.08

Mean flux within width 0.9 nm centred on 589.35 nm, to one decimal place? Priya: 3.3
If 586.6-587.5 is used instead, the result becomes 4.2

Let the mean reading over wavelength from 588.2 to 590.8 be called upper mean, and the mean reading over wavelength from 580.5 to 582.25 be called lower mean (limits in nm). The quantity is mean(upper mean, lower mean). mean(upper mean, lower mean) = 4.09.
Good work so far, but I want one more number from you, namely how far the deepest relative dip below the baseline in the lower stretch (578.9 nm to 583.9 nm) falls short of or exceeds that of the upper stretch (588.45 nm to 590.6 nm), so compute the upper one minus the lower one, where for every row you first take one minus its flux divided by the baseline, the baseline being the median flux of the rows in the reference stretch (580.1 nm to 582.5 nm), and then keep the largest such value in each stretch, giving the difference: 0.18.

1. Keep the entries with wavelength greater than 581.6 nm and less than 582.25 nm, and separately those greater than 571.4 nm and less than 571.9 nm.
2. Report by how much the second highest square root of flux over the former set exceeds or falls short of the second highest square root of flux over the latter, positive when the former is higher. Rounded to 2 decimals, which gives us 0.23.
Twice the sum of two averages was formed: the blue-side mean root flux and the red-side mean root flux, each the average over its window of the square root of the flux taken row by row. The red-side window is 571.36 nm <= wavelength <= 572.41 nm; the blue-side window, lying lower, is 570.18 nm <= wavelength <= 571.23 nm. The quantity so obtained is 7.96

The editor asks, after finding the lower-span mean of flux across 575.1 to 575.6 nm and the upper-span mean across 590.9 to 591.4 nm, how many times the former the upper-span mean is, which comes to 0.97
